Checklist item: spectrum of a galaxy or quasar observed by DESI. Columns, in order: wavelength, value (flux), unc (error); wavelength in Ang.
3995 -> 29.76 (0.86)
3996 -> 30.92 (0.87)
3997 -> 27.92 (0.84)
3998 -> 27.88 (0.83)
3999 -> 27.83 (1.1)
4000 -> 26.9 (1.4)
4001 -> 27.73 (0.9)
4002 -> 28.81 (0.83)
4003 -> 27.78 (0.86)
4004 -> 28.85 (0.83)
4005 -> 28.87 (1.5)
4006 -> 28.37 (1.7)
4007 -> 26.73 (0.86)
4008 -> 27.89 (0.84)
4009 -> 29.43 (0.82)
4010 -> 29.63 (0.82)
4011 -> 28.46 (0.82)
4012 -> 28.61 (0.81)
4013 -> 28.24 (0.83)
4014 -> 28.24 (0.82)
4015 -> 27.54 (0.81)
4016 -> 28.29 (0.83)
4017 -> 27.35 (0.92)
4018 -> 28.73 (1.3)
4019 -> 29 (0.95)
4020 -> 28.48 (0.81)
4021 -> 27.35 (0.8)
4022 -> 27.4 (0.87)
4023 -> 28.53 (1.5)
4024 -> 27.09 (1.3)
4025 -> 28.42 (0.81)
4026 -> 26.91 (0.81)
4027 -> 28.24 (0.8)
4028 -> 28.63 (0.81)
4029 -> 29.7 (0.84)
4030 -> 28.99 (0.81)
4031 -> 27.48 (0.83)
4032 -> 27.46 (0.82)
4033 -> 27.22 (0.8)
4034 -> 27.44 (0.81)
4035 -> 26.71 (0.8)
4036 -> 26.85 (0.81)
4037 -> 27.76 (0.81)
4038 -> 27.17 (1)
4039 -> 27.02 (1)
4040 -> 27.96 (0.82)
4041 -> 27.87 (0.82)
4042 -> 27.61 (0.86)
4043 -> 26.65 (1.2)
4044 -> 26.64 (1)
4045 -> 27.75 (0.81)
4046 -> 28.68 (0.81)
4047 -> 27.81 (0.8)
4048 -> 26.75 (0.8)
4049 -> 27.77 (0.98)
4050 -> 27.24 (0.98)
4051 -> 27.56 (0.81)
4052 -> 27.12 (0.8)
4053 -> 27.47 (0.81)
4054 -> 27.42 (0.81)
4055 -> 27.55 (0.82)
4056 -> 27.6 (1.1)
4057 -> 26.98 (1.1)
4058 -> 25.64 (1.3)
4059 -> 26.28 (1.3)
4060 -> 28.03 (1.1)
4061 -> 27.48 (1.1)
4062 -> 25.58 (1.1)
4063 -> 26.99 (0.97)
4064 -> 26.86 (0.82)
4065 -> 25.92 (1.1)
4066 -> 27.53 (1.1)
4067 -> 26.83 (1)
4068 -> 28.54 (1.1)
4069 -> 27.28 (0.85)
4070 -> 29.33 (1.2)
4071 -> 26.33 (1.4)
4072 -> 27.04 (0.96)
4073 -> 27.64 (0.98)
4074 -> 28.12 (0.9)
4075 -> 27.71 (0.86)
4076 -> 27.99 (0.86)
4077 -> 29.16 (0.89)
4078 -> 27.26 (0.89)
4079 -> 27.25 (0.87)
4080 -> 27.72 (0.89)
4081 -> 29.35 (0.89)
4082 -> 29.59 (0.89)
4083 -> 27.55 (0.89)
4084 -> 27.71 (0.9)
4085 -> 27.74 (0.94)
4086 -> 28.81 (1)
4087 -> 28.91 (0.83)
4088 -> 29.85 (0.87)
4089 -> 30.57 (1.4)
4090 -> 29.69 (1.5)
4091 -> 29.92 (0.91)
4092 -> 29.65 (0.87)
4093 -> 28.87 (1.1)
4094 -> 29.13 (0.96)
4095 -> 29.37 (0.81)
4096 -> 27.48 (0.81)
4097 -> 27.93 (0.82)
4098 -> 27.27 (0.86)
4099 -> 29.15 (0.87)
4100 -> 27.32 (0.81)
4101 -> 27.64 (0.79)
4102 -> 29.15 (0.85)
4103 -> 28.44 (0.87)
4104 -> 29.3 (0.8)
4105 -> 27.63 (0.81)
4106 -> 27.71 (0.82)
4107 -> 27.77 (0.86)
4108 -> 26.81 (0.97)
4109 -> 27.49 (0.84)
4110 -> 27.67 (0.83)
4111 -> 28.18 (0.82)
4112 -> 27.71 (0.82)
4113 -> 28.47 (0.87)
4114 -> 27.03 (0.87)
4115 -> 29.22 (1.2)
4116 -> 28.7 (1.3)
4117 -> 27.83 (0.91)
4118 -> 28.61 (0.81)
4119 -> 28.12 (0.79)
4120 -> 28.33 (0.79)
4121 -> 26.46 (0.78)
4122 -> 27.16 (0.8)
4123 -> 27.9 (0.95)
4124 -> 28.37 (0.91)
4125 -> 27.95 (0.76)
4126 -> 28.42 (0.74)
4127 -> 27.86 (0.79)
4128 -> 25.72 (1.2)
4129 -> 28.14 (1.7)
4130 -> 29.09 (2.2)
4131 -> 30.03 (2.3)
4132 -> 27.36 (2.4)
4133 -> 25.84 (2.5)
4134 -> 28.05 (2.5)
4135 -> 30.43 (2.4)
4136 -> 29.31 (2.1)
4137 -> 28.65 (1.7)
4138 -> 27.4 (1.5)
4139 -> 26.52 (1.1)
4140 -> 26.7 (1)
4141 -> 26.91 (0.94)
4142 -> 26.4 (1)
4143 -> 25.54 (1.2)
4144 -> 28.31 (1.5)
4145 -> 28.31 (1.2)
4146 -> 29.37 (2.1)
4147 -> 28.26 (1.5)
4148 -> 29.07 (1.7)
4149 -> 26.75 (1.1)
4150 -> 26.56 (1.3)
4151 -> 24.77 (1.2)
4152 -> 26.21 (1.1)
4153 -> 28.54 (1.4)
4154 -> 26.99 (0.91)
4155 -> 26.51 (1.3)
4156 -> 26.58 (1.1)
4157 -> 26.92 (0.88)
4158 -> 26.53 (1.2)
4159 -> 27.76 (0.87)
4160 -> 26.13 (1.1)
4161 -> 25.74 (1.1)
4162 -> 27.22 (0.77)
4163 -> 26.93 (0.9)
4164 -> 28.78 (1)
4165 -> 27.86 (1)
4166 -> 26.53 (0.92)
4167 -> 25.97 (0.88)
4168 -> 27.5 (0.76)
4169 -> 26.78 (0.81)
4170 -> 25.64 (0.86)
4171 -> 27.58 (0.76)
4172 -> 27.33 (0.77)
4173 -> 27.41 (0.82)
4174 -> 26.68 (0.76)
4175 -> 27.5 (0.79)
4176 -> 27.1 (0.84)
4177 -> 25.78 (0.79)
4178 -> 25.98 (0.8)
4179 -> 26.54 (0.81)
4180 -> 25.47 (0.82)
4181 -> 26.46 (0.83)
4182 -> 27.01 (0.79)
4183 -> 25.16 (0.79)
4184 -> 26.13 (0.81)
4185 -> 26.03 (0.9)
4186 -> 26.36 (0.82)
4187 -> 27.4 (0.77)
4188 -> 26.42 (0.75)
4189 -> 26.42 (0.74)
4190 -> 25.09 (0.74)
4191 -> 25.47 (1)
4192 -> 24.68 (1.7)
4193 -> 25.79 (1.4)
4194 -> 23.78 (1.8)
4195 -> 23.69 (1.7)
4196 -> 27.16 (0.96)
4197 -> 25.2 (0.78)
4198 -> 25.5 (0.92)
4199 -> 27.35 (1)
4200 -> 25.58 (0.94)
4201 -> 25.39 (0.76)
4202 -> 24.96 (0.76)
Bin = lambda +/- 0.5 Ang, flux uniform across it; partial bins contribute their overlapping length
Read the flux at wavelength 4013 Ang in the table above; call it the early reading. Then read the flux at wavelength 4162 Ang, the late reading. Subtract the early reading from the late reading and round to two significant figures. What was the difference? -1.0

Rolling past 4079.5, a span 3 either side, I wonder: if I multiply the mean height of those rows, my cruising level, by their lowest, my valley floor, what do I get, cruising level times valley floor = 774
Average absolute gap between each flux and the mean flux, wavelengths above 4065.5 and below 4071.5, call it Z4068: 0.86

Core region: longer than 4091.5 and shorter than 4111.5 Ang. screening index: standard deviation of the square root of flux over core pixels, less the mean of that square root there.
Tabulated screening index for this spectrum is -5.23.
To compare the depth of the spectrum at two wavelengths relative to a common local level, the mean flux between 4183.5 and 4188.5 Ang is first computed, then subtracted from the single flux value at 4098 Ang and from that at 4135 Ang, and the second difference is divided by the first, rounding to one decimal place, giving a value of 4.9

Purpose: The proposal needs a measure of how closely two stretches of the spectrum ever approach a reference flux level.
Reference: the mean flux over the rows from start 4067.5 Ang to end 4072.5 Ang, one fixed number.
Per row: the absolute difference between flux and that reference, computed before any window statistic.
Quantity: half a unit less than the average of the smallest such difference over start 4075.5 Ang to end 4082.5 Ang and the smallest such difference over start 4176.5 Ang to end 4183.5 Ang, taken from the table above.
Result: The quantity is -0.1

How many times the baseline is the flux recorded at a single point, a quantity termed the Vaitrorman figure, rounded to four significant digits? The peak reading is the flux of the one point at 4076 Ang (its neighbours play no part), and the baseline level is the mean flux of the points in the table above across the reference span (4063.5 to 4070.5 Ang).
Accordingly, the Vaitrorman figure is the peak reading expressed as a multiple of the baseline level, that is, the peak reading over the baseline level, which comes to 1.019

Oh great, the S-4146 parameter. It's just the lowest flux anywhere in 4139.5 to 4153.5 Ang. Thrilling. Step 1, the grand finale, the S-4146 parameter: 24.77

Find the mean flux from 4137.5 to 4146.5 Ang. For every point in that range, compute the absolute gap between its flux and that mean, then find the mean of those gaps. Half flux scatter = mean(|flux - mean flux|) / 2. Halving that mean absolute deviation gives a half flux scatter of 0.48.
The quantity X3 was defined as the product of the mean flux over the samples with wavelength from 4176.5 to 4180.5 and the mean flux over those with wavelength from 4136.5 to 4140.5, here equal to 709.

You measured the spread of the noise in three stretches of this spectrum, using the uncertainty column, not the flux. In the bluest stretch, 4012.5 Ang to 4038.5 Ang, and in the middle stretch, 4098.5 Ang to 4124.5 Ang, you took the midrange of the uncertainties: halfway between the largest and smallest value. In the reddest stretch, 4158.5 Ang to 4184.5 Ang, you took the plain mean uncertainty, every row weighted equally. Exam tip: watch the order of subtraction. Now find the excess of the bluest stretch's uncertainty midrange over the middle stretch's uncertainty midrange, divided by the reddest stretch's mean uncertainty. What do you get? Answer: 0.1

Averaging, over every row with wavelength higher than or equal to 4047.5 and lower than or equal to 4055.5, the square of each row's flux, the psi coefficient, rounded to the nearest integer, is 749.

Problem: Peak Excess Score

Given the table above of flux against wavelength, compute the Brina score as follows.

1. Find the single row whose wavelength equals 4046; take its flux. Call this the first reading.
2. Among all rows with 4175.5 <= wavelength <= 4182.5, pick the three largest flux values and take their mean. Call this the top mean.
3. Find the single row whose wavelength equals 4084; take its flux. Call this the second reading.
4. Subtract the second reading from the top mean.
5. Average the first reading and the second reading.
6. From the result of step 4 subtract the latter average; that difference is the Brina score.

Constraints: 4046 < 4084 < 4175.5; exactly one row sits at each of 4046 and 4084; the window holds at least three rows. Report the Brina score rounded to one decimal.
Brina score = -29.0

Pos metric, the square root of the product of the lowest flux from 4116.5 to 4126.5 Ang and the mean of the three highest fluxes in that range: 27.4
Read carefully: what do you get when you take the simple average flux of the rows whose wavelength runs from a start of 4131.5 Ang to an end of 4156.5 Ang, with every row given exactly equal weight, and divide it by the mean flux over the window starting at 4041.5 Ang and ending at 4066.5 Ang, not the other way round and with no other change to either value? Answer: 1.01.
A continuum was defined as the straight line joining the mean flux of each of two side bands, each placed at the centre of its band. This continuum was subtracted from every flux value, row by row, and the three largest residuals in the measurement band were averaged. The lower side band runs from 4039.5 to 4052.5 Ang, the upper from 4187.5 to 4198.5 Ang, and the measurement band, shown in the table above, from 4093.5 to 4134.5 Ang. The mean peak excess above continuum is 3.1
